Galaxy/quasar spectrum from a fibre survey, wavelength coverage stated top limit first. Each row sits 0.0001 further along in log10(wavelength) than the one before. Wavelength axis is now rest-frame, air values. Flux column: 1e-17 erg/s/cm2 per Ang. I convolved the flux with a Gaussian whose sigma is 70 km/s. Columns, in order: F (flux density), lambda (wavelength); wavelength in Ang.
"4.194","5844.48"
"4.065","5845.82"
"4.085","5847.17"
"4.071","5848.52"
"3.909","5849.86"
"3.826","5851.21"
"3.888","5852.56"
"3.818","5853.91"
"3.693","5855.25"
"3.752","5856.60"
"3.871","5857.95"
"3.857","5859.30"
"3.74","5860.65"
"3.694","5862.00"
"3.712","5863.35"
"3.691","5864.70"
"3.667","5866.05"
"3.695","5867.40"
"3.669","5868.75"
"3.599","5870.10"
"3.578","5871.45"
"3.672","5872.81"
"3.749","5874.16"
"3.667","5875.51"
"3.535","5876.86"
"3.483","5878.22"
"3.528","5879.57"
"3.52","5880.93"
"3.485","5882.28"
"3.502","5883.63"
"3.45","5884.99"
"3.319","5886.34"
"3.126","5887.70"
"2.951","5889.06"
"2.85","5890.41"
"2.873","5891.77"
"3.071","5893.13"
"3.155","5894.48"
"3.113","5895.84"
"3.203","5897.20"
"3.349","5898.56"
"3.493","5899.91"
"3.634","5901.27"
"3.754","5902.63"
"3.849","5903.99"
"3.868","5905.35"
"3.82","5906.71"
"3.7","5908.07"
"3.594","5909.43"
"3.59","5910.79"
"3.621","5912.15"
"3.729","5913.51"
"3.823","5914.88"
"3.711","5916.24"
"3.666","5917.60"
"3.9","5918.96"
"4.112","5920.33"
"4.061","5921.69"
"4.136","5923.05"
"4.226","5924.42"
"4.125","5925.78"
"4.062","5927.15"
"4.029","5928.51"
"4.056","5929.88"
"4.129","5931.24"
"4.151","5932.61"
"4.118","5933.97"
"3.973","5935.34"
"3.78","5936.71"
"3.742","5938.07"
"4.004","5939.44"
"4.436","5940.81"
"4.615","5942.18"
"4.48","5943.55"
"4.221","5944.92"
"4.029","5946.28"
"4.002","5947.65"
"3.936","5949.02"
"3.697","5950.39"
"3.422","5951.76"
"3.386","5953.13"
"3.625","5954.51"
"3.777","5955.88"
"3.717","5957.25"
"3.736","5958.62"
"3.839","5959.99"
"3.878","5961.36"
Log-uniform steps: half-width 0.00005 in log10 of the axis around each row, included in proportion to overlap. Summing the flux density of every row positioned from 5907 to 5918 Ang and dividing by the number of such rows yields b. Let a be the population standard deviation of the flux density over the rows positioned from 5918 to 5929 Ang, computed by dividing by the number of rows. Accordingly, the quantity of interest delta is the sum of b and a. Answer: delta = 3.77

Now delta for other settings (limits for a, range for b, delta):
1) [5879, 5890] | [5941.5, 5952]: 4.25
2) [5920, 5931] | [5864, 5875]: 3.72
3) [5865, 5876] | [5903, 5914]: 3.77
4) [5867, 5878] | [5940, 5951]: 4.24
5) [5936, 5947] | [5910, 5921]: 4.08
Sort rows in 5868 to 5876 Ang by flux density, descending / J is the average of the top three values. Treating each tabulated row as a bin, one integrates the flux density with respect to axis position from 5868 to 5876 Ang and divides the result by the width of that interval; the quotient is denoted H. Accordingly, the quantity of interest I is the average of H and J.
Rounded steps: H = 3.66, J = 3.7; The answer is 3.68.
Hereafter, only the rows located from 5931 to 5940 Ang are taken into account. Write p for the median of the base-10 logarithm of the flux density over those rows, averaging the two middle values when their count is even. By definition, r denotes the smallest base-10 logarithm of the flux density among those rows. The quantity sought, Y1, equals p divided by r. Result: 1.051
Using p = 0.602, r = 0.573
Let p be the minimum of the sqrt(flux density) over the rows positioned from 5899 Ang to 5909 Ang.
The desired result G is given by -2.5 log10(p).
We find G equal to -0.679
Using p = 1.87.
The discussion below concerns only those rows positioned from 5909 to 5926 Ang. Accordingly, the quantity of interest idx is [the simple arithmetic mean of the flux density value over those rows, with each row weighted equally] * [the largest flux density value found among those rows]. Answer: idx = 16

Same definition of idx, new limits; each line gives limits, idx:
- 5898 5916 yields 14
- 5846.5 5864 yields 16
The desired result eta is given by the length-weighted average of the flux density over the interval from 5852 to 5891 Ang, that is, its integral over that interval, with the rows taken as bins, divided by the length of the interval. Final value 3.6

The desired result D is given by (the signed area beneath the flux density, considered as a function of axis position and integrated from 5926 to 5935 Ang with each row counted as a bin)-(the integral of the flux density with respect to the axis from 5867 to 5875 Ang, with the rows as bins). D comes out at 8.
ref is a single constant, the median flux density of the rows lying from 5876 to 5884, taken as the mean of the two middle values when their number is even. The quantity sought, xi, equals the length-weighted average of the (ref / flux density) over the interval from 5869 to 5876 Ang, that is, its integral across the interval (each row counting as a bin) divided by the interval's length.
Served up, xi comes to 0.96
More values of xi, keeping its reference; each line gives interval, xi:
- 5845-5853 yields 0.88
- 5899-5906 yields 0.95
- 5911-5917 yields 0.95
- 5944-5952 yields 0.90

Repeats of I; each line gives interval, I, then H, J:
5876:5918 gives 3.65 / 3.46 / 3.8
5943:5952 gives 4.12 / 3.99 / 4.2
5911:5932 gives 4.06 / 3.95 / 4.2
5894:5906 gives 3.66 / 3.50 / 3.8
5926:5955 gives 4.25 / 4.00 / 4.5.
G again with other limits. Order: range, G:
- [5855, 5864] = -0.709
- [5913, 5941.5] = -0.705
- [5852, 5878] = -0.685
